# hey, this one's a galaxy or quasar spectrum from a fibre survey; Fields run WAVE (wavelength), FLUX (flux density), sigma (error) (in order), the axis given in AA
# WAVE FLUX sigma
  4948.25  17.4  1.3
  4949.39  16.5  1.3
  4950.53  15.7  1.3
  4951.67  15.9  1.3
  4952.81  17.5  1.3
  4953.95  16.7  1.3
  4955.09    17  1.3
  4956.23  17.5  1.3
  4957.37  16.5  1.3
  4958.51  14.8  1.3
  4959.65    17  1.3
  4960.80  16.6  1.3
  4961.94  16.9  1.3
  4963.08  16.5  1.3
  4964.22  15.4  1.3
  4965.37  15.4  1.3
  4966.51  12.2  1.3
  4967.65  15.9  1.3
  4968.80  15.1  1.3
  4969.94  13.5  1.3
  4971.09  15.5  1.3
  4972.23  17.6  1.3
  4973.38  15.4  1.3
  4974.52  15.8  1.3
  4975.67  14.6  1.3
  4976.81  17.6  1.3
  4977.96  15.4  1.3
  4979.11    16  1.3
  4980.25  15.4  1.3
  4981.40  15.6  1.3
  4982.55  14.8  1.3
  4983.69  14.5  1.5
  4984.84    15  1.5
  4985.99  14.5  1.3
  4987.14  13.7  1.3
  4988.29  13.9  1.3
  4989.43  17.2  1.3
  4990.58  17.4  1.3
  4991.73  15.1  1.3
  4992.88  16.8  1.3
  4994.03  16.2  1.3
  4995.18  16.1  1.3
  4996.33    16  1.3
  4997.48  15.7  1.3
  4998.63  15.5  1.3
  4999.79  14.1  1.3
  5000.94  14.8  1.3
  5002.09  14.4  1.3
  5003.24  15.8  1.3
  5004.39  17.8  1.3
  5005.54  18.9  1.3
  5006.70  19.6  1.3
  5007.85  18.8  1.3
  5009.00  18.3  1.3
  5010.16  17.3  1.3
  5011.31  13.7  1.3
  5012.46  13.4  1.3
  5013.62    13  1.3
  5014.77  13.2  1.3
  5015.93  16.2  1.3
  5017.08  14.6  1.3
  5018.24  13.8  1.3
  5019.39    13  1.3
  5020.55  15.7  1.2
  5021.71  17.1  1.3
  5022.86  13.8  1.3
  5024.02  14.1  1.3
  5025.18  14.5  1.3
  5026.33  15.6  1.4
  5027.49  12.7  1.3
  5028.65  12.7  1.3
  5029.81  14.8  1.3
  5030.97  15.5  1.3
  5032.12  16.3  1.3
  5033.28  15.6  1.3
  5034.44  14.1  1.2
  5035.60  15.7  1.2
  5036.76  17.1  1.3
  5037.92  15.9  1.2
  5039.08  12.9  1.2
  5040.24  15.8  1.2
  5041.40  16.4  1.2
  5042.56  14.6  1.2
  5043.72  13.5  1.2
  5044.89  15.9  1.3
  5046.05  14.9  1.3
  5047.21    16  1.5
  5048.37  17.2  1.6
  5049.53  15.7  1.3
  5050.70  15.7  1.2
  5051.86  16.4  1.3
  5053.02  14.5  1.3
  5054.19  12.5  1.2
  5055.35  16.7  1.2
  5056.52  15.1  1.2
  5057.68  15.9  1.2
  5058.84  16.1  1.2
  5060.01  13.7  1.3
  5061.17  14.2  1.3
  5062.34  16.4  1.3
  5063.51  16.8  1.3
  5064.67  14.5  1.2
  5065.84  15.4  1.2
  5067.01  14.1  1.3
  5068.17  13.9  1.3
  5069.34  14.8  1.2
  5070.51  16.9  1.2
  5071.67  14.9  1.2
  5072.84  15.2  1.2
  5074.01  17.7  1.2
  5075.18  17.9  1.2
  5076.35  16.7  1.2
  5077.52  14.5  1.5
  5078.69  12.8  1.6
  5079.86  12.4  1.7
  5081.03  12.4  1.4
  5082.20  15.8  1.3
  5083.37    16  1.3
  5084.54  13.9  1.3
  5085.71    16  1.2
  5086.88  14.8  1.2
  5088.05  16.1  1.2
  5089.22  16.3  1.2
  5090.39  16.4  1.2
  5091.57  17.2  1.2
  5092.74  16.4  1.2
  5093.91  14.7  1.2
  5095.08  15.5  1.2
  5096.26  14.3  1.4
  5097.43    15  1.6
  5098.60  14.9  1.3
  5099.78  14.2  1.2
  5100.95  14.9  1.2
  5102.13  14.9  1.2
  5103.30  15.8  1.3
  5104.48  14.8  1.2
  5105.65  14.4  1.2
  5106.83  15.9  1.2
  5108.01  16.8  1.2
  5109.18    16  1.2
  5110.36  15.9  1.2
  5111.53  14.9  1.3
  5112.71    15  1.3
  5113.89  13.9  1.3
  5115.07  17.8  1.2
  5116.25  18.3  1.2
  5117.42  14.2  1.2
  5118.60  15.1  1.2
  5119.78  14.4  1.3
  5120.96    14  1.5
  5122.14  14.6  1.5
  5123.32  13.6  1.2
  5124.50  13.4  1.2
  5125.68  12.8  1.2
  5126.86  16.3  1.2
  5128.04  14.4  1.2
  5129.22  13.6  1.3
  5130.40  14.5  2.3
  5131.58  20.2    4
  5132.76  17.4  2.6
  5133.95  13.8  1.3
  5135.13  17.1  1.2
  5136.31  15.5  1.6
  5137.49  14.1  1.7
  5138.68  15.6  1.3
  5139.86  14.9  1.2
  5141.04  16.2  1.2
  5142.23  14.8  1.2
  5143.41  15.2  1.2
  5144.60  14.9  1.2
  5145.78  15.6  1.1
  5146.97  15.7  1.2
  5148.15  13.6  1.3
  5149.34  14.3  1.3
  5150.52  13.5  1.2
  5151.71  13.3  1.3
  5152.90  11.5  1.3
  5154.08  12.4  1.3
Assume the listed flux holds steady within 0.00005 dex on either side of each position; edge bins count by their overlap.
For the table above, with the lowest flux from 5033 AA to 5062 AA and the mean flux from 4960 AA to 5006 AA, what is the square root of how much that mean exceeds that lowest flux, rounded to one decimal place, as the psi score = 1.8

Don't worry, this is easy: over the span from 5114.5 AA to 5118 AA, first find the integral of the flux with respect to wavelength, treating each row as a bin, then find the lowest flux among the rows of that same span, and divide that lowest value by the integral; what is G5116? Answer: 0.24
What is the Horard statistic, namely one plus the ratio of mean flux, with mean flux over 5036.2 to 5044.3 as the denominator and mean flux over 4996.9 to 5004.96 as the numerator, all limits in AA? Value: 2.02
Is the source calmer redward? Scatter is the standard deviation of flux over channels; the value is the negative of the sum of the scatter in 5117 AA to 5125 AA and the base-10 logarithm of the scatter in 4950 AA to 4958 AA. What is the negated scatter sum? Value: -0.4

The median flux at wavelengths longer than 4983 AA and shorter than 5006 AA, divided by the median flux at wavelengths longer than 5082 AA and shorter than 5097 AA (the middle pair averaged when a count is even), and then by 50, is 0.0195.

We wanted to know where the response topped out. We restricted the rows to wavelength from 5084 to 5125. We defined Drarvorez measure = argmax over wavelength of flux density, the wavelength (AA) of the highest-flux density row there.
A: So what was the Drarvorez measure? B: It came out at 5116.25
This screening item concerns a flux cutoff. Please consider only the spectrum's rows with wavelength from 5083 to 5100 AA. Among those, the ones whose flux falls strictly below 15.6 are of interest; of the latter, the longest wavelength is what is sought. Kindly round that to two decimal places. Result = 5099.78 AA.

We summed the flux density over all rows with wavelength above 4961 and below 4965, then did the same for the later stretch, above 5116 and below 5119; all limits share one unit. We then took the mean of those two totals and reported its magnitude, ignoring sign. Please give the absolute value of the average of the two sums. 48.2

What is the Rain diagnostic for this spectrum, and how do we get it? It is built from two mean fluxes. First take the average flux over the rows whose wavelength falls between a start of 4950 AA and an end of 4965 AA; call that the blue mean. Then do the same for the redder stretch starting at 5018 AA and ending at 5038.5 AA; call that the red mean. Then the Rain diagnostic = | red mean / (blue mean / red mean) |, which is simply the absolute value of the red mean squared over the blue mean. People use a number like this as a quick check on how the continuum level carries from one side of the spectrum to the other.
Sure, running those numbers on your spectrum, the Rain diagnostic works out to 13.5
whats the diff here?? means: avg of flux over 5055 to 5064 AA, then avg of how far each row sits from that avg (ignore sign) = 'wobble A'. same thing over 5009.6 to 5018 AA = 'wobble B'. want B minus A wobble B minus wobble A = 0.4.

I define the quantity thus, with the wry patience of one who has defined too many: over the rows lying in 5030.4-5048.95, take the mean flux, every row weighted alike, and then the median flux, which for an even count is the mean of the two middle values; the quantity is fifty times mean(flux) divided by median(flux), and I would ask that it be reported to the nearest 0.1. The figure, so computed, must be 49.1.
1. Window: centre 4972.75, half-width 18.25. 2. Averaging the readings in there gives 15.6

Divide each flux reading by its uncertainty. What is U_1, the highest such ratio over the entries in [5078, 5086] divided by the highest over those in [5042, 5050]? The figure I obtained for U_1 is 1.09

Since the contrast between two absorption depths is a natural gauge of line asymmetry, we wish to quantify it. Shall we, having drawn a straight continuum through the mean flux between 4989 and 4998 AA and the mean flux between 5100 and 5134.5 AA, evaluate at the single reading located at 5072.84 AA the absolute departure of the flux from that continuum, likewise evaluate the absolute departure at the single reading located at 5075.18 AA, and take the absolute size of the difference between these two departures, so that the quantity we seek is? 1.9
